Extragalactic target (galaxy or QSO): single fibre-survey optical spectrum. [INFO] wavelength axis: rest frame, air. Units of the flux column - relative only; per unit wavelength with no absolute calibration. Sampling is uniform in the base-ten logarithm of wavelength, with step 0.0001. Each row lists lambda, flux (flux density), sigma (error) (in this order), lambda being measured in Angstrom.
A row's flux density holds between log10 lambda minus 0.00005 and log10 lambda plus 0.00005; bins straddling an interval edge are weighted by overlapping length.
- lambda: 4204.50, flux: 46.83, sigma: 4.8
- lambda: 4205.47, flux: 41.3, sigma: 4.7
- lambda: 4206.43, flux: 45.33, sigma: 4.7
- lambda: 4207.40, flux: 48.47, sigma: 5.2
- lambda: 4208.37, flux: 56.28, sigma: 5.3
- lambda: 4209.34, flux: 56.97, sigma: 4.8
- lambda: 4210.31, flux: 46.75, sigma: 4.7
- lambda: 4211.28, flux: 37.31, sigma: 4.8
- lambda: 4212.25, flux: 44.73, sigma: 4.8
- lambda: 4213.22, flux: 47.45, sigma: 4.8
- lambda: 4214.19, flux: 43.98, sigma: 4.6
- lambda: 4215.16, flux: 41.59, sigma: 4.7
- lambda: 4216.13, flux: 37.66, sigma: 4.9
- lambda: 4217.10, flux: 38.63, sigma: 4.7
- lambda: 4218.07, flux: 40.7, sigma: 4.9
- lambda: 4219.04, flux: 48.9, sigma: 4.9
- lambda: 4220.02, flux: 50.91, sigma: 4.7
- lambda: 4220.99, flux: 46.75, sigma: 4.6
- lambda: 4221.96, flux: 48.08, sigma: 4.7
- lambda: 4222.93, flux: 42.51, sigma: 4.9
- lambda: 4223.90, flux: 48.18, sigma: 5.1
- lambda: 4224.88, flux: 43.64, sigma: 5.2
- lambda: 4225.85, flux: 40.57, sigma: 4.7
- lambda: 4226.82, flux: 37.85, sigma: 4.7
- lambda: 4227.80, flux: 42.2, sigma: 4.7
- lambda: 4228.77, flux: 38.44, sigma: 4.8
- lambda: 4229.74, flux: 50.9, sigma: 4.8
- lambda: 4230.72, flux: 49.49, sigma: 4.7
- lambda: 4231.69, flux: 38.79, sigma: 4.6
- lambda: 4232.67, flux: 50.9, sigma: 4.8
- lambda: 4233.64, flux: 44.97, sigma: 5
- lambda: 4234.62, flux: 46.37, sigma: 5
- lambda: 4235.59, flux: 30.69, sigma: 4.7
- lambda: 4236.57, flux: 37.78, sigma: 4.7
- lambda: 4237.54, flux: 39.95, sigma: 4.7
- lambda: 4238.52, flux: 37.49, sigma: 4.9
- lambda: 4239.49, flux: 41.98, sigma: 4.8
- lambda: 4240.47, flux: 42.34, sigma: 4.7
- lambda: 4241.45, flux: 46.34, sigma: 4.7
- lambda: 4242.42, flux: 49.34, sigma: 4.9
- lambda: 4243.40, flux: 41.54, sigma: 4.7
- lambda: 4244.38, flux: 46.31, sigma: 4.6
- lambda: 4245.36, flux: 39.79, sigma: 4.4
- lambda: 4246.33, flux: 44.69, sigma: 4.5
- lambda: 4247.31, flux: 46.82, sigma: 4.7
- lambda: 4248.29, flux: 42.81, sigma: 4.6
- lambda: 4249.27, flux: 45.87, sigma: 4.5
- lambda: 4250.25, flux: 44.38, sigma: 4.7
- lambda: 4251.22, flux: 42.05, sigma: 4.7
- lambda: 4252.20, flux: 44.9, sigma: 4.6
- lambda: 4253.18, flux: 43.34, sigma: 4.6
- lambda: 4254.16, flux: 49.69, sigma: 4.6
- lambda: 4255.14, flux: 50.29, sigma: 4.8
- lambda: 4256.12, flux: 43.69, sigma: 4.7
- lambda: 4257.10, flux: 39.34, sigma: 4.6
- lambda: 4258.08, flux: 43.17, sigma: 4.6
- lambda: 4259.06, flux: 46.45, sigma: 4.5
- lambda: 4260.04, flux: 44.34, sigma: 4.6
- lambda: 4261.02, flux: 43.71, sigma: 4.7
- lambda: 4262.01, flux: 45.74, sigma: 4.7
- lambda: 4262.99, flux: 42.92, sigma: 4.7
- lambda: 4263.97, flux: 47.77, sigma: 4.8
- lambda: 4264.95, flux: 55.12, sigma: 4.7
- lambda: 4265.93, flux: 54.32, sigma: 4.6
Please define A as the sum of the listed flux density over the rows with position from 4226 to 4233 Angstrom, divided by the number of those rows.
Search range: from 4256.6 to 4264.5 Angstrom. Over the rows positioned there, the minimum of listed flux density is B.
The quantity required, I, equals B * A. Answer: 1734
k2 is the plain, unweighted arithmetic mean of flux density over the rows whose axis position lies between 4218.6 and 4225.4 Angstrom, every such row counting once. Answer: 47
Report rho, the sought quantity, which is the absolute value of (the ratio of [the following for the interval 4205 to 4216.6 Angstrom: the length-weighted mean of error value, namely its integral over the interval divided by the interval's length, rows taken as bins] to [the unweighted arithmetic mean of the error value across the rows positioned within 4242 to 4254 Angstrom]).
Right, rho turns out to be 1.05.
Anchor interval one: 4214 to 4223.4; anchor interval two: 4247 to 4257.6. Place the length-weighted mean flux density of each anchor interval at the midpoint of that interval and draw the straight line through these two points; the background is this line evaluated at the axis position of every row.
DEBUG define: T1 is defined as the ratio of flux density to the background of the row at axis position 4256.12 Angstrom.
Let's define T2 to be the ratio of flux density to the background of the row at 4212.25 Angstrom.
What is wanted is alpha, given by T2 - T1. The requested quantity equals 0.05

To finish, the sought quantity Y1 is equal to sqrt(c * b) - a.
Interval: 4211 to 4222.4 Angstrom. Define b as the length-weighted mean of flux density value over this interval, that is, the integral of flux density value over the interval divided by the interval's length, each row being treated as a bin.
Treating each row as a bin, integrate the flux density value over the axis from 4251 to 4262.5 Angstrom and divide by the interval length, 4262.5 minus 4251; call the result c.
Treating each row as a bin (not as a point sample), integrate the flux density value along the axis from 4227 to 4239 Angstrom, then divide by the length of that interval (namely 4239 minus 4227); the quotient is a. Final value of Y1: 2.2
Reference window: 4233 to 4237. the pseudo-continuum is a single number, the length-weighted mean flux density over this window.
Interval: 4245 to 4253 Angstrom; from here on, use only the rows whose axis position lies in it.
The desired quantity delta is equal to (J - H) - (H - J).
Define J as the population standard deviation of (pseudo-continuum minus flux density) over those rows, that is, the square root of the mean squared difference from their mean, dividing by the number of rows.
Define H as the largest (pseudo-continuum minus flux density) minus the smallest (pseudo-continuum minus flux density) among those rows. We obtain -10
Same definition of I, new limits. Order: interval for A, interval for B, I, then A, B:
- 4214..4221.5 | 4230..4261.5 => 1339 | 43.6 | 30.69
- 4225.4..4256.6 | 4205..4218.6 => 1624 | 43.5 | 37.31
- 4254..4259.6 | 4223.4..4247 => 1395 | 45.4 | 30.69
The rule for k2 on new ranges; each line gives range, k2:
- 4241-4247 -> 45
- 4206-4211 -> 51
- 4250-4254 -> 44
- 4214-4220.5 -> 43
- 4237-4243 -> 43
